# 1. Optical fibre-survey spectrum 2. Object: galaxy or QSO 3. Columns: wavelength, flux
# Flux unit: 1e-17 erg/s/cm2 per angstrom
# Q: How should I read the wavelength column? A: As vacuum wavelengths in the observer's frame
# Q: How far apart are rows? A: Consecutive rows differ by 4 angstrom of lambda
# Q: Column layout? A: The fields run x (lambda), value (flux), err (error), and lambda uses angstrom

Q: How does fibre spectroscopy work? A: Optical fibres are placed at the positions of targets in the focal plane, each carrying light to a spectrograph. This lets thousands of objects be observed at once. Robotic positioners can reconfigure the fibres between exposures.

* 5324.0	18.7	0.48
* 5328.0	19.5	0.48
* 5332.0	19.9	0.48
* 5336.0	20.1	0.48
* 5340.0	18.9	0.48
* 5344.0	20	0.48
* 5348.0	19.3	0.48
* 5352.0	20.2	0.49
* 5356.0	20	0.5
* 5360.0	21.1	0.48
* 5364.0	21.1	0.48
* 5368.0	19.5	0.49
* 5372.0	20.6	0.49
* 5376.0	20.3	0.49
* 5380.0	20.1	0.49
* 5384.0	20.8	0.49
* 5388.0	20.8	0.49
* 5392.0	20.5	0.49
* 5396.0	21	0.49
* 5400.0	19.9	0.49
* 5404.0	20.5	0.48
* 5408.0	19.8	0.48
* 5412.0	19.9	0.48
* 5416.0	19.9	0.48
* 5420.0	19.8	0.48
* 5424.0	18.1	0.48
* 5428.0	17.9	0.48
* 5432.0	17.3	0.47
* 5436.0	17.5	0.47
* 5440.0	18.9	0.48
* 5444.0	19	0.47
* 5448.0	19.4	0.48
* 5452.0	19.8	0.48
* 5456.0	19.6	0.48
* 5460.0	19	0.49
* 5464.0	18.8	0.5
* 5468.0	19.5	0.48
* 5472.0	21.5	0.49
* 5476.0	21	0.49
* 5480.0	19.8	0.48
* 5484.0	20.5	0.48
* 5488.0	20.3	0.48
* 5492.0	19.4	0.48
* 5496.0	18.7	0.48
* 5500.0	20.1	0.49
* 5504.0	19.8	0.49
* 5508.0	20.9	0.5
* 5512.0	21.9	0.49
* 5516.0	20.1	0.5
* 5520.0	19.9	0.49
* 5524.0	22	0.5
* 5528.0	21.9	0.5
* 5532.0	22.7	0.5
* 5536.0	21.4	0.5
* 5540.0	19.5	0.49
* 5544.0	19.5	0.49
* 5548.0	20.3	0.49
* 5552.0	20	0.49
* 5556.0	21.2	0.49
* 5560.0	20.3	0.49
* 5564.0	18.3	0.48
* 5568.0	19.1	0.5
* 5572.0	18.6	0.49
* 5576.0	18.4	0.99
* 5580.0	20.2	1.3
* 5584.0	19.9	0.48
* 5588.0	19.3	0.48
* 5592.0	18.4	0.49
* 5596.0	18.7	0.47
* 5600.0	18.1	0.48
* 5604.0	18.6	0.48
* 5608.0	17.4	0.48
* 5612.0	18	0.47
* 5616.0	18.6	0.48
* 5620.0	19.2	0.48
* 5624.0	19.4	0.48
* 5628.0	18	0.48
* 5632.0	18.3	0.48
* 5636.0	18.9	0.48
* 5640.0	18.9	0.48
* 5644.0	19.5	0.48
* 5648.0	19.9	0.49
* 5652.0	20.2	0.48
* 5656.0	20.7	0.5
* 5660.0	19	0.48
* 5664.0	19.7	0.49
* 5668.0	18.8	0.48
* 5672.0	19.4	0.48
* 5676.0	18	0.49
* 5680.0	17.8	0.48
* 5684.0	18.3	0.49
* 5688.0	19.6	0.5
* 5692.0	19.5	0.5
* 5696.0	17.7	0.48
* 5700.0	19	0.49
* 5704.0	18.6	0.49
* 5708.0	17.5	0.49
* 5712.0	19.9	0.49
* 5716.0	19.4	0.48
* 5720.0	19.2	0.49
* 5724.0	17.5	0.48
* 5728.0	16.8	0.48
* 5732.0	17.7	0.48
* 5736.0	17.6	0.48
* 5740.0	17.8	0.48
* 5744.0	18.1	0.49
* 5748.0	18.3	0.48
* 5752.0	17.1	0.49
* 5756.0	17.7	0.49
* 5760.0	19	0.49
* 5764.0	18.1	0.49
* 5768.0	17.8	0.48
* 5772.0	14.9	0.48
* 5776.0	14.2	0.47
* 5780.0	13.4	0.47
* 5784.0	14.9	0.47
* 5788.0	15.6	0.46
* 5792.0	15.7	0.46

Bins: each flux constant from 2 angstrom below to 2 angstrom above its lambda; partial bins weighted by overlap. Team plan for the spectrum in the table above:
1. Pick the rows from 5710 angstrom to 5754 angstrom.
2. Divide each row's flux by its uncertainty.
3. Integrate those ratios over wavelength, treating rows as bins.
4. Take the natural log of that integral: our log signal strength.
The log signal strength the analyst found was 7.41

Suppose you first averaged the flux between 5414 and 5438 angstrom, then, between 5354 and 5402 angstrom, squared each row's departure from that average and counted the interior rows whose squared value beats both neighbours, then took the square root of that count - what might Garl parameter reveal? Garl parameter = 1.4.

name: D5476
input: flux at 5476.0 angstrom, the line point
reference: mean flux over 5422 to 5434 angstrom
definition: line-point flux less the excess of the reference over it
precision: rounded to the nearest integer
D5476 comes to 24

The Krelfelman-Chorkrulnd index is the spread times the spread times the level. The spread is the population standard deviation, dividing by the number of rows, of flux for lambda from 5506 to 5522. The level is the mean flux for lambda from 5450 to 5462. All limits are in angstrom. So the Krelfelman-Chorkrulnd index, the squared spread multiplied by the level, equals 12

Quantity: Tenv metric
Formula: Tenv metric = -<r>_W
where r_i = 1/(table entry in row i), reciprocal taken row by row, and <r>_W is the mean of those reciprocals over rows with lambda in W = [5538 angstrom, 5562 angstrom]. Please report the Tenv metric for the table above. -0.0497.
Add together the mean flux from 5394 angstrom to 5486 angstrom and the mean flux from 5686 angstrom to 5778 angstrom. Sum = 37.5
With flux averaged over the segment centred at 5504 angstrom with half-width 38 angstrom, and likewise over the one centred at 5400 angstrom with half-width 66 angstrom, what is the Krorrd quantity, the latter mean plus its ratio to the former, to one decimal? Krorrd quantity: 20.6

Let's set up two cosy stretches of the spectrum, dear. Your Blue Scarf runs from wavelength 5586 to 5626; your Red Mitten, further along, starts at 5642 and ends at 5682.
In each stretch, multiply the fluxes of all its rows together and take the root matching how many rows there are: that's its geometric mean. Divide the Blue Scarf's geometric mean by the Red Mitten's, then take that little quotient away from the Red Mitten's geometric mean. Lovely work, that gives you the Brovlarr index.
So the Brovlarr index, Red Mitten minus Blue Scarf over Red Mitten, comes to 18.3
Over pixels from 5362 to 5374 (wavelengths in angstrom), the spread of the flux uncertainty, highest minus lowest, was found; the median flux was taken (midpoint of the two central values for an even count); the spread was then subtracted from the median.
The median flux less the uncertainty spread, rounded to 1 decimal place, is 20.6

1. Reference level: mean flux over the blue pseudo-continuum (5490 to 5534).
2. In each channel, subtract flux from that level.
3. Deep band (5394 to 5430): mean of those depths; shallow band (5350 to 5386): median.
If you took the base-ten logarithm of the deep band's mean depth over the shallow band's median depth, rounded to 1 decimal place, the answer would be 0.4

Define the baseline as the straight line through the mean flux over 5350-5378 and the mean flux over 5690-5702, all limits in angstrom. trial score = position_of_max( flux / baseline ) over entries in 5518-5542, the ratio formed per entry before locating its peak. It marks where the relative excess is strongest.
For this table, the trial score 5532.0 angstrom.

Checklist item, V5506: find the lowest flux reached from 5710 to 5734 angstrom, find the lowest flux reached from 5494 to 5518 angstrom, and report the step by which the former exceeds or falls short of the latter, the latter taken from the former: -1.9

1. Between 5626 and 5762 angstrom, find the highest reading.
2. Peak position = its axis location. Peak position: 5656.0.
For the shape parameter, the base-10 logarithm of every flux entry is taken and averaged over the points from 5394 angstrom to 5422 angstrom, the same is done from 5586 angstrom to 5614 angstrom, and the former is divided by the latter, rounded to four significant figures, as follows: 1.032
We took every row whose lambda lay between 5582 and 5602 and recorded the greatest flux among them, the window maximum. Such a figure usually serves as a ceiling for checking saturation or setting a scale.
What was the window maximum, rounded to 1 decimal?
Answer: 19.9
